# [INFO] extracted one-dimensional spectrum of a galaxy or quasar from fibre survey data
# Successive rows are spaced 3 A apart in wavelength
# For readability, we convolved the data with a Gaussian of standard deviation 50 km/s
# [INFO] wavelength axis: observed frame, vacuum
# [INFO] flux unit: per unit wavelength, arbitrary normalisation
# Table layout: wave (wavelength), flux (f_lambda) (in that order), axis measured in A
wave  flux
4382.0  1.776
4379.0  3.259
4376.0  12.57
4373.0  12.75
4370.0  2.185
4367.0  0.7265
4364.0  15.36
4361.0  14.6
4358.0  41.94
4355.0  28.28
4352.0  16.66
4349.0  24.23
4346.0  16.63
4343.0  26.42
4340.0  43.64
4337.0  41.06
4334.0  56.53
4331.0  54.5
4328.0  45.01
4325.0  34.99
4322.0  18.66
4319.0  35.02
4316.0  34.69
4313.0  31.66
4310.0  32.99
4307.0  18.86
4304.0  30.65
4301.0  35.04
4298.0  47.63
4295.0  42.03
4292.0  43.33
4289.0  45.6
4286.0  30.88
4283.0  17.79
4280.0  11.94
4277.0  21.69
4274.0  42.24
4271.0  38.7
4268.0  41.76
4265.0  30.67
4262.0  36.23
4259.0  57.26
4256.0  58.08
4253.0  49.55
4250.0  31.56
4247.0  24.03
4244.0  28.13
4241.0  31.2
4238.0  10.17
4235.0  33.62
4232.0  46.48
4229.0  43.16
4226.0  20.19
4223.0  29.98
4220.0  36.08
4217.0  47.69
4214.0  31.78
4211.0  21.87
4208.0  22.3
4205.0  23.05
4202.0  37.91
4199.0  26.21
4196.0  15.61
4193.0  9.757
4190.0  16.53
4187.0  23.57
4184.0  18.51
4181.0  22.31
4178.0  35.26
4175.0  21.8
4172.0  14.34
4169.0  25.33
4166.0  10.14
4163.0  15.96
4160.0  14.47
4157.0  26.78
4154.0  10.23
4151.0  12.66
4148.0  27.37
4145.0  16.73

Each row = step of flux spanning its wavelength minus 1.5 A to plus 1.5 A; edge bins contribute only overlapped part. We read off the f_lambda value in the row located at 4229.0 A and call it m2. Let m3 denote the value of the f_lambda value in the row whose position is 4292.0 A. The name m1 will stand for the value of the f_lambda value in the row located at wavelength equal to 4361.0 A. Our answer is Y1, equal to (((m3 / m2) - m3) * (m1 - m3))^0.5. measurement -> 35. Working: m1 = 14.6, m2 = 43.16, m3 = 43.33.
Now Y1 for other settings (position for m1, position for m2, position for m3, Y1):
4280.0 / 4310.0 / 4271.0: 32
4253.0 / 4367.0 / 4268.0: 11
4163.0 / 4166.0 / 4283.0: 5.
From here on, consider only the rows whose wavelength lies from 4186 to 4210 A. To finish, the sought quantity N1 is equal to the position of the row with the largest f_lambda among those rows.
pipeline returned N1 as 4202.0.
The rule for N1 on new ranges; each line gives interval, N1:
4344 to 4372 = 4358.0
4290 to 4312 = 4298.0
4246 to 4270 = 4256.0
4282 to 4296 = 4289.0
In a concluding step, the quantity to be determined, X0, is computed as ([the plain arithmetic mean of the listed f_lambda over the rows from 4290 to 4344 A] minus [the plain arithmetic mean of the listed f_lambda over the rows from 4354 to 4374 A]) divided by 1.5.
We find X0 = 14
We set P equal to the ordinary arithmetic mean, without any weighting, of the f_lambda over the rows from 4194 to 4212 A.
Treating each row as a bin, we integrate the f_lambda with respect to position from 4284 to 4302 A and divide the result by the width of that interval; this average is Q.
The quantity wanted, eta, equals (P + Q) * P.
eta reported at 1586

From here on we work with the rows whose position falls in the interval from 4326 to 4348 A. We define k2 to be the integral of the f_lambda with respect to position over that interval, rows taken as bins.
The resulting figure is 881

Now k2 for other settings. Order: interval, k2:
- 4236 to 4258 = 744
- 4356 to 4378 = 316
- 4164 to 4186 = 463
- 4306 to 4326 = 594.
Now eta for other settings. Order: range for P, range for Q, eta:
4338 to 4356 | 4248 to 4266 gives 1810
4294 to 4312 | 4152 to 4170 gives 1773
